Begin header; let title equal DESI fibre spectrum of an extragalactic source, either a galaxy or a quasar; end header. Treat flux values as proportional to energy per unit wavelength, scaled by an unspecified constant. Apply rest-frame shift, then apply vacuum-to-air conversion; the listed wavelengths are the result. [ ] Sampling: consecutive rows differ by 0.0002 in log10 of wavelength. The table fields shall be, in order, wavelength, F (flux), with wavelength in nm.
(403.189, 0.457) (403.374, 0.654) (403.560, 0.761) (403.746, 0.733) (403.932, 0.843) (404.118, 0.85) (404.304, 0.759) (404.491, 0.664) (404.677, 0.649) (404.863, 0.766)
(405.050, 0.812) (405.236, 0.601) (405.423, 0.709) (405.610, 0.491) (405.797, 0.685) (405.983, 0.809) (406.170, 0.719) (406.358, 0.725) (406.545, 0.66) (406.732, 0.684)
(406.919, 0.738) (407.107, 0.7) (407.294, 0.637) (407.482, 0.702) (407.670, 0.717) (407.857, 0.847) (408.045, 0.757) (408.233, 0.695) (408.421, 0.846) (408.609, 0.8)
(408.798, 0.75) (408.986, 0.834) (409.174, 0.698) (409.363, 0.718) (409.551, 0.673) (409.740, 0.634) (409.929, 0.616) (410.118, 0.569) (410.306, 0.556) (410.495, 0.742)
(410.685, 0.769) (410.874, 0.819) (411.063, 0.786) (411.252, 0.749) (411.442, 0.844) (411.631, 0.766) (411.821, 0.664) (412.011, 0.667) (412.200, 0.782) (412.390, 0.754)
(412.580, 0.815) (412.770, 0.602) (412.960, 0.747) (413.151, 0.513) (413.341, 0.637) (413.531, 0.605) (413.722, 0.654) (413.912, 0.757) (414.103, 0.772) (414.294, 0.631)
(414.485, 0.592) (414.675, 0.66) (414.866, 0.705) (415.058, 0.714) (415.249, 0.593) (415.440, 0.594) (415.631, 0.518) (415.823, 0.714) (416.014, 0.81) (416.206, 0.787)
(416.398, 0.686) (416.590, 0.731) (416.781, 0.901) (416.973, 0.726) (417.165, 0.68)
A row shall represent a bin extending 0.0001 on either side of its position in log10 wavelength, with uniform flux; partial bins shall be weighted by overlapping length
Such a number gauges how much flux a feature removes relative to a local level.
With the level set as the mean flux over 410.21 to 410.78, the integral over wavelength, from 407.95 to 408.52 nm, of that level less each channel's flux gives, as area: -0.04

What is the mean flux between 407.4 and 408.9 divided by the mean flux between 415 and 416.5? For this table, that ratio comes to 1.13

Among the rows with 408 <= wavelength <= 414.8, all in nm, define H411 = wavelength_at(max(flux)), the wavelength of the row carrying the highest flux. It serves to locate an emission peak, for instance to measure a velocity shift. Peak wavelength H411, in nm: 408.421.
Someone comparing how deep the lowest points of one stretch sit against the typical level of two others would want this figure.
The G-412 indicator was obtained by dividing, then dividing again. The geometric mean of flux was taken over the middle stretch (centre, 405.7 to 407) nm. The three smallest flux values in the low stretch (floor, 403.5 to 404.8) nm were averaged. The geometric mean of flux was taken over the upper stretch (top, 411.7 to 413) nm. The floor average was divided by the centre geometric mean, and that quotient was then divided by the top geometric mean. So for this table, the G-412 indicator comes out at 1.33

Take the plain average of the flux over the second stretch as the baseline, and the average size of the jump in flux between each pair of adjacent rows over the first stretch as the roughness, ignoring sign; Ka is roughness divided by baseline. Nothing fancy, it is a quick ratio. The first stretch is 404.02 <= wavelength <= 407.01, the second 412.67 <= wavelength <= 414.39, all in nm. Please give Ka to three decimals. 0.148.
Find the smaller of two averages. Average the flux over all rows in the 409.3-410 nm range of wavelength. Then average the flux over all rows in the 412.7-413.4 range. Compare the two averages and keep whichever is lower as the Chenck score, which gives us 0.625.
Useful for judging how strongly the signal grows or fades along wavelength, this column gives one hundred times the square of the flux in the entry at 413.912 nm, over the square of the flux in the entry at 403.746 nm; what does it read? 107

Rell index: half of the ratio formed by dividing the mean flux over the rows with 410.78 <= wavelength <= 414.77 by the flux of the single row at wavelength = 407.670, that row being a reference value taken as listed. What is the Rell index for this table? 0.49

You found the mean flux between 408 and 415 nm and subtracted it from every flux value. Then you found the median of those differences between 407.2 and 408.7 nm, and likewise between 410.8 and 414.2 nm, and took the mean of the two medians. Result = 0.037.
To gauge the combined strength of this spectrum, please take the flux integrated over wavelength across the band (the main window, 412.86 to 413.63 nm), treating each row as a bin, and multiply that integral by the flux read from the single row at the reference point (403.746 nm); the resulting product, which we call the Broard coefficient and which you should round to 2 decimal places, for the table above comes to 0.35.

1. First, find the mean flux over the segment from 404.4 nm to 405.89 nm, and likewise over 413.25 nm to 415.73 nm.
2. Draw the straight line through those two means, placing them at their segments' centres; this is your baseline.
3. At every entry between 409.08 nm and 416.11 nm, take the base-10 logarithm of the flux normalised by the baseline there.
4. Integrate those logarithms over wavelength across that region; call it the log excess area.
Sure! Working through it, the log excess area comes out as 0.130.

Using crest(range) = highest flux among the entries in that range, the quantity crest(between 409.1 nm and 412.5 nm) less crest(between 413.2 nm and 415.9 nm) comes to 0.07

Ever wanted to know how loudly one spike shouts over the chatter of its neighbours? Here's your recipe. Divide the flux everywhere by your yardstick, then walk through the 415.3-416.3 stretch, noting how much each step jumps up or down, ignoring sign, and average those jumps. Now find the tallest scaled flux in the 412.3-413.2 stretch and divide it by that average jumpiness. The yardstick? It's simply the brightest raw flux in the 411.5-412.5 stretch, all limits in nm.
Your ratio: 8.3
